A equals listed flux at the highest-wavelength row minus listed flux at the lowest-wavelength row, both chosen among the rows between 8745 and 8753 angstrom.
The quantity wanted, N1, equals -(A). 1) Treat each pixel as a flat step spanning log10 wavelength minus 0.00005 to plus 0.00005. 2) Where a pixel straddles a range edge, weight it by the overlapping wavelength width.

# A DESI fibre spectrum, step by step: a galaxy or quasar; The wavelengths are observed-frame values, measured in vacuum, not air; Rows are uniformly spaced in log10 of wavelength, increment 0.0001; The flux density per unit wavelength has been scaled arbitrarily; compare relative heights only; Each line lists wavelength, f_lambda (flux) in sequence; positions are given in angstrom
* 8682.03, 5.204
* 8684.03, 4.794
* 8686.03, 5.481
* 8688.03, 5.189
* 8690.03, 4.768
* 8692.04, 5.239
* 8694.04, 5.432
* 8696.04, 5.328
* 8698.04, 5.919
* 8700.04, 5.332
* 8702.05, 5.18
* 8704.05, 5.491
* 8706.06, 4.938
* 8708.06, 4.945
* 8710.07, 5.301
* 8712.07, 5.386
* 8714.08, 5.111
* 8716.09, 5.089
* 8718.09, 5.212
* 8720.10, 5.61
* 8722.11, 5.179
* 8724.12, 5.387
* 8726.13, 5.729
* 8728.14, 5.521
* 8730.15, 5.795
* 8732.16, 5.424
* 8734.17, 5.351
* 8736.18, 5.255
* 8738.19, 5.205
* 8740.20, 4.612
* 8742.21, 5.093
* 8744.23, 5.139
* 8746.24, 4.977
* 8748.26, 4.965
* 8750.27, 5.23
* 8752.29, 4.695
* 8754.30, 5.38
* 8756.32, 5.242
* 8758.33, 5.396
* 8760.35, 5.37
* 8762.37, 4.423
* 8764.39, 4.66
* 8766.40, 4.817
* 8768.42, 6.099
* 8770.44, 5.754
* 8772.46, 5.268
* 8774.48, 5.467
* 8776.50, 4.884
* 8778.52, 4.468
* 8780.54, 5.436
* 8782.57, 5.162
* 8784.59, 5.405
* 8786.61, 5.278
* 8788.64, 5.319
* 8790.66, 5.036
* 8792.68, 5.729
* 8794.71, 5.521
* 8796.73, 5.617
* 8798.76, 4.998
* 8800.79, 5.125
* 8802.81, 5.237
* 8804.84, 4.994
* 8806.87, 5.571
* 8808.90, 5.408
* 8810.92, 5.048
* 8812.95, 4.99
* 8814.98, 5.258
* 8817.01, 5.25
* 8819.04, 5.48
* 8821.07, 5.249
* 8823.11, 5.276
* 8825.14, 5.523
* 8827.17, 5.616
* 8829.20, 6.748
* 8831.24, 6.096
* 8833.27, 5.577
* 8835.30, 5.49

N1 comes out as 0.28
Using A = -0.28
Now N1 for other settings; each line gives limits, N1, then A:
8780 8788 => 0.16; -0.16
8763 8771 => -1.09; 1.09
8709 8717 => 0.21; -0.21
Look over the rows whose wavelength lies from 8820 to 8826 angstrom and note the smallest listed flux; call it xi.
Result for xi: 5.249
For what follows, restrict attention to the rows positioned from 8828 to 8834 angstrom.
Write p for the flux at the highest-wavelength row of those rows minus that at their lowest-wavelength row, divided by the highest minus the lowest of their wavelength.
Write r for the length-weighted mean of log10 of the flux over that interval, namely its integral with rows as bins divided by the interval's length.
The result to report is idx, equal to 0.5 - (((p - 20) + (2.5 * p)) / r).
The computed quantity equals 27.2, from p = -0.29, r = 0.788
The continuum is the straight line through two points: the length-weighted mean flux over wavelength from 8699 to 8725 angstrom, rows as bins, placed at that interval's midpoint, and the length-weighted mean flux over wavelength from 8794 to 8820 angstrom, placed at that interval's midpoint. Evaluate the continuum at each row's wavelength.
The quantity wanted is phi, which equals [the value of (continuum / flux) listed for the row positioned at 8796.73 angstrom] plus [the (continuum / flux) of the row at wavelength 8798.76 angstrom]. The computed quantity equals 1.990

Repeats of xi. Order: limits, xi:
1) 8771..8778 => 4.884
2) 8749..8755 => 4.695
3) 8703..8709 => 4.938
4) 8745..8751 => 4.965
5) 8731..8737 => 5.255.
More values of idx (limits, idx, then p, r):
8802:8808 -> 27.9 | 0.08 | 0.721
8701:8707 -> 28.8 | -0.06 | 0.715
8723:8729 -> 27.3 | 0.03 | 0.743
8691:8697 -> 27.9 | 0.02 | 0.726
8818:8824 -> 28.3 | -0.05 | 0.726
